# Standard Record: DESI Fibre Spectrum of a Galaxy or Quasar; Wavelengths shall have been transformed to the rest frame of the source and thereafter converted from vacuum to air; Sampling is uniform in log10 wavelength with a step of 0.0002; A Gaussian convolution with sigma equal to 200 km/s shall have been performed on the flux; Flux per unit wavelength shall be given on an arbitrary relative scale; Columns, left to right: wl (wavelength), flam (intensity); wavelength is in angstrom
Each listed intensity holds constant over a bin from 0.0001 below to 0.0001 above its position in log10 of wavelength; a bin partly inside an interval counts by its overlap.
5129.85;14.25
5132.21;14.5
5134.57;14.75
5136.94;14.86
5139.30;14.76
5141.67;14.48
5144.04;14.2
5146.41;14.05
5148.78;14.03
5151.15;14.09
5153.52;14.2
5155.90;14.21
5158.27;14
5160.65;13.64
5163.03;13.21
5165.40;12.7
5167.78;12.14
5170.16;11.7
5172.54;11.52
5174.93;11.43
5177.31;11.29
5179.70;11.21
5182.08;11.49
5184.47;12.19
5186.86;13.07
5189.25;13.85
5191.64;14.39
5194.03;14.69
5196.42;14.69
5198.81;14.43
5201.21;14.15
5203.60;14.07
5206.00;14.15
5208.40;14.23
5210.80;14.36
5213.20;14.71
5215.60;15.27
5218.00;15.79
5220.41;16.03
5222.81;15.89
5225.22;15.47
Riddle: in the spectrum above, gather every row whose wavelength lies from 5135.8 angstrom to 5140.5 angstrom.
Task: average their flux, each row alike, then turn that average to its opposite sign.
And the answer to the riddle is -14.8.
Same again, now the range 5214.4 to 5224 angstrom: -15.7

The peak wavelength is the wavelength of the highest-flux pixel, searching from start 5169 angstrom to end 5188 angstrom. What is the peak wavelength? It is 5186.86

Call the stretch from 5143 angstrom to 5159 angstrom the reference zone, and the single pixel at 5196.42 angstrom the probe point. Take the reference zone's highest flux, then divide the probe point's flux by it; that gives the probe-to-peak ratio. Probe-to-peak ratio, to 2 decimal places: 1.03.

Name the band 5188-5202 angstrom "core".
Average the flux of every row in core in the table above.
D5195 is 14.4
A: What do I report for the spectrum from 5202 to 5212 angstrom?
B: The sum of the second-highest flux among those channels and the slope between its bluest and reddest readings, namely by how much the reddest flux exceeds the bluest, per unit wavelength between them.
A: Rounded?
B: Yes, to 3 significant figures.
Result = 14.3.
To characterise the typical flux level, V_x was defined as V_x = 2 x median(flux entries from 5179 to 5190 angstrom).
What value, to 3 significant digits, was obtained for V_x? 24.4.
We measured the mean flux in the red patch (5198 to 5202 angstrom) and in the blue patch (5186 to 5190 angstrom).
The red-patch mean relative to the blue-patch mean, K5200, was 1.06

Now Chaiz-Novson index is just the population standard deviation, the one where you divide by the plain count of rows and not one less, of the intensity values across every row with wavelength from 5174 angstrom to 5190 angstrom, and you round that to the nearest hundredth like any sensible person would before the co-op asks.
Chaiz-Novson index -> 0.95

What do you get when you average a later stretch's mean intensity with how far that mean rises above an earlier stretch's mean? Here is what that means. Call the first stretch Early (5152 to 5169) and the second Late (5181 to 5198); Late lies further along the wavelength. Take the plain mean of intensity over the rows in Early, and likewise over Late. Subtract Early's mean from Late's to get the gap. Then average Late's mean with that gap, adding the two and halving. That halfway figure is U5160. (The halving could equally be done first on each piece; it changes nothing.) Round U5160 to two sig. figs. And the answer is 6.8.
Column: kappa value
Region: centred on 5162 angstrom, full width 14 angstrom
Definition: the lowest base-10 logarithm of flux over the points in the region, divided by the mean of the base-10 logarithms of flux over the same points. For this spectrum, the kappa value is 0.965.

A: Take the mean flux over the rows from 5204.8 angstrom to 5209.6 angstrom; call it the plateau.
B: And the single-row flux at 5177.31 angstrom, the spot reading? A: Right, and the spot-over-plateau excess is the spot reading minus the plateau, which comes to -3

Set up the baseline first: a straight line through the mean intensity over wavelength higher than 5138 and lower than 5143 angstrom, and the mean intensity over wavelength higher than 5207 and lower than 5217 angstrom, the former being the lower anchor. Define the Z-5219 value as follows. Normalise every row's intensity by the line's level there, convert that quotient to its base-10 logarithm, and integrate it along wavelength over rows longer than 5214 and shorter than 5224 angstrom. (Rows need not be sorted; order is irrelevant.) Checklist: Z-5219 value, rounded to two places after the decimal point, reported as 0.30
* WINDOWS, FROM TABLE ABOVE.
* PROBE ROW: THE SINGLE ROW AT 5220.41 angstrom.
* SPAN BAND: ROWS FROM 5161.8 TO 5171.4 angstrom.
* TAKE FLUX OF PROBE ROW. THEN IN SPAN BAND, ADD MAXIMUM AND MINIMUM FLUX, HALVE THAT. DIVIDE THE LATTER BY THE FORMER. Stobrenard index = 0.78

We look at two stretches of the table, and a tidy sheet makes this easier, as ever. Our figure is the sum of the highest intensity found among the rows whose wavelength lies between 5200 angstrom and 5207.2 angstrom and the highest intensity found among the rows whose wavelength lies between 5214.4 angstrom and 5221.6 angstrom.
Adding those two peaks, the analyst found 30.2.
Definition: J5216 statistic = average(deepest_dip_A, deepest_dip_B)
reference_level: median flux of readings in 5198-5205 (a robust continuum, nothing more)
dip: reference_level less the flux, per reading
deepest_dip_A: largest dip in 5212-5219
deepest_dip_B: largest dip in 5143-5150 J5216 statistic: -0.22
